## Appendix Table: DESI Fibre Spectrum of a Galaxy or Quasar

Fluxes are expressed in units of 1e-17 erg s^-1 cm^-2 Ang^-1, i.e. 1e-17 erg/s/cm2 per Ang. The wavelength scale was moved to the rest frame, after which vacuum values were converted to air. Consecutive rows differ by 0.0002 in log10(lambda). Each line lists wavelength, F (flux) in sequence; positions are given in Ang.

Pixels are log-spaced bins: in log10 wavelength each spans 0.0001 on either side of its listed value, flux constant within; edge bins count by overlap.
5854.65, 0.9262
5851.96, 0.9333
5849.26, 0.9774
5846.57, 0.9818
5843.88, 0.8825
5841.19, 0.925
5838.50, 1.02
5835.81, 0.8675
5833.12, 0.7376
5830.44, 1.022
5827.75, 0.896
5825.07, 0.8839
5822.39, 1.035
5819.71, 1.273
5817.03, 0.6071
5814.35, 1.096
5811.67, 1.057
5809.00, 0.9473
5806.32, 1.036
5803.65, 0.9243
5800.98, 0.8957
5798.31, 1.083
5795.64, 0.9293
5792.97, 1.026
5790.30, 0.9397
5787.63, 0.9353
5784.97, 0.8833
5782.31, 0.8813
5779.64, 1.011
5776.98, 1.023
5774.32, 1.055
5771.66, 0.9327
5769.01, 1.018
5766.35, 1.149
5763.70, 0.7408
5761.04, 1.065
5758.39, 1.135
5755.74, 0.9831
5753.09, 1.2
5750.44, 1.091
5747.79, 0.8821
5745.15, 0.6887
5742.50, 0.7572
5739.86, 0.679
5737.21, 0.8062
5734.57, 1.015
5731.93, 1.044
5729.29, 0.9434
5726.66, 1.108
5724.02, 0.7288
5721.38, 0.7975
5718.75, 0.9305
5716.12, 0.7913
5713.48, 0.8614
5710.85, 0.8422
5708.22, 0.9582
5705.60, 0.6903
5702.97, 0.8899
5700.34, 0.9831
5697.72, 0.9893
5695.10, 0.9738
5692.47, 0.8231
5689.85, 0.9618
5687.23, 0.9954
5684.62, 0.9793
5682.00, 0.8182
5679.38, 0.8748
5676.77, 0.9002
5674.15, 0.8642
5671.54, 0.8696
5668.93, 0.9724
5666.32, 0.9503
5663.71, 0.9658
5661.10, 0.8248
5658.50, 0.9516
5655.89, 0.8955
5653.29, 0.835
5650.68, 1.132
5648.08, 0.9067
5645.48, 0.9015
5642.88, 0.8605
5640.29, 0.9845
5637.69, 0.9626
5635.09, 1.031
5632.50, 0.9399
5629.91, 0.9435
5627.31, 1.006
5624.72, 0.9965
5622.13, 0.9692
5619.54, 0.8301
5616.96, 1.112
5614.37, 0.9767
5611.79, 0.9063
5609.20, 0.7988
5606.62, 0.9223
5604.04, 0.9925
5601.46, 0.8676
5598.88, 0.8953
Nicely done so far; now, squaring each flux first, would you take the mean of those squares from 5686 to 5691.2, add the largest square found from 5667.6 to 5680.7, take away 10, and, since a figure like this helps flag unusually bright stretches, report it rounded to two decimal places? -8.10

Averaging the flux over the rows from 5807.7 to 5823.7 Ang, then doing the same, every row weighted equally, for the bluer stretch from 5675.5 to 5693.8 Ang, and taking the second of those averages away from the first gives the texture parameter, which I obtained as 0.10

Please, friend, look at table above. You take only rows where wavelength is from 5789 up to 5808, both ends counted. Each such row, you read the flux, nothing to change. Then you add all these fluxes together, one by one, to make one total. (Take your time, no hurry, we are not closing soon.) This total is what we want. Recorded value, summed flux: 6.8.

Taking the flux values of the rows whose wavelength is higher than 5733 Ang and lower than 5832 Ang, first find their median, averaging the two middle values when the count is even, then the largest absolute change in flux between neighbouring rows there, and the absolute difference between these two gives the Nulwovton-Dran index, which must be 0.317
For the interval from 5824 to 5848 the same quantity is 0.612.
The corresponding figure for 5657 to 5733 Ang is 0.551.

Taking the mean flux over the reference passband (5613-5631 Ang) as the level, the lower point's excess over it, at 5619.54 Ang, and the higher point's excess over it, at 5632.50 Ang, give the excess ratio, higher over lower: 0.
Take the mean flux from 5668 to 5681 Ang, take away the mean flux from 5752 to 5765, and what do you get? -0.13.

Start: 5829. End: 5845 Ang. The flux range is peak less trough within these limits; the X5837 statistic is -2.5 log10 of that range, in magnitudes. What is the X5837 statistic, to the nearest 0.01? 1.37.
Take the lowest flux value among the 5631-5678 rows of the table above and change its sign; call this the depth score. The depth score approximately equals -0.82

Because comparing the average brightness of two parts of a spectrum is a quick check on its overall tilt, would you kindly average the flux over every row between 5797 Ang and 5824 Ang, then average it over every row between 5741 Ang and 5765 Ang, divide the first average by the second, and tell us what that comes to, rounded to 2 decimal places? 1.05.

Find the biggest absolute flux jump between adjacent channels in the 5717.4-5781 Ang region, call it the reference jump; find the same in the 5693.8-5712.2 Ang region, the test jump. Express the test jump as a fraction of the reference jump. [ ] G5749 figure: 0.66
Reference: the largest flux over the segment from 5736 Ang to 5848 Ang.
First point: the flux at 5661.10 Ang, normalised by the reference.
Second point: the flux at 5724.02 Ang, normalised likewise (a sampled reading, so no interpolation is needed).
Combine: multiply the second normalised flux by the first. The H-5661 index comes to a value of 0.37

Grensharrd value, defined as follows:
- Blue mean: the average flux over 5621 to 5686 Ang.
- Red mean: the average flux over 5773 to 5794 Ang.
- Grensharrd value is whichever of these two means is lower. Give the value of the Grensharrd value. 0.933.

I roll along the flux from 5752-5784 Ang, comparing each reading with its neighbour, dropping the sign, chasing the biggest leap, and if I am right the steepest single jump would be 0.4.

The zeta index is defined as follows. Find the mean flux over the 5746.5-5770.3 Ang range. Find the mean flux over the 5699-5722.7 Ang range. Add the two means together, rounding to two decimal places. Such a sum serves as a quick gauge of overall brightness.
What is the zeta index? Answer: 1.89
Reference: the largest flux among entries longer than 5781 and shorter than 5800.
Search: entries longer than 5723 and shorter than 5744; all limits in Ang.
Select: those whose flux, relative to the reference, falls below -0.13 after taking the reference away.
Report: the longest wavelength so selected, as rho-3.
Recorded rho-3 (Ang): 5742.50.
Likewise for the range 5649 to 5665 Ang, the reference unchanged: 5661.10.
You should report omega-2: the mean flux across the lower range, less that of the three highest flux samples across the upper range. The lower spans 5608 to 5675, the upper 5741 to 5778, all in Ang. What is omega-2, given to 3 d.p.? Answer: -0.223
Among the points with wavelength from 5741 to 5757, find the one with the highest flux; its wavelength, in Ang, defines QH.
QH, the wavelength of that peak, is 5753.09 Ang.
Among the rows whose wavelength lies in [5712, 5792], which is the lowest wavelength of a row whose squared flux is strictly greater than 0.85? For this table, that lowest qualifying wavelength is 5718.75 Ang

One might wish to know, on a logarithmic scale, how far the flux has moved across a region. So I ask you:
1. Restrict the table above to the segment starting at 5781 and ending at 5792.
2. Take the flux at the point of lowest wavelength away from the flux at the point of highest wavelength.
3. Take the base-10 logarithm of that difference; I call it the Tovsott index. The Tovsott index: -1.23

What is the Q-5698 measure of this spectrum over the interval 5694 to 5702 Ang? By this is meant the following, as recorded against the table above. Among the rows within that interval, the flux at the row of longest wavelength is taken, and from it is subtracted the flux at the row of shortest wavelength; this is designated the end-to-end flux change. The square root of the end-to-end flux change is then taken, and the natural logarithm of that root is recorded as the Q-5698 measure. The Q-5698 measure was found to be -2.3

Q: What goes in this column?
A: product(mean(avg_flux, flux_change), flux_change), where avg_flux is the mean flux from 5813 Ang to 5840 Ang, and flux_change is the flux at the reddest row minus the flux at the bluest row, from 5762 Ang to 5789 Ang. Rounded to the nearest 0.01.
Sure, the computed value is 0.11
